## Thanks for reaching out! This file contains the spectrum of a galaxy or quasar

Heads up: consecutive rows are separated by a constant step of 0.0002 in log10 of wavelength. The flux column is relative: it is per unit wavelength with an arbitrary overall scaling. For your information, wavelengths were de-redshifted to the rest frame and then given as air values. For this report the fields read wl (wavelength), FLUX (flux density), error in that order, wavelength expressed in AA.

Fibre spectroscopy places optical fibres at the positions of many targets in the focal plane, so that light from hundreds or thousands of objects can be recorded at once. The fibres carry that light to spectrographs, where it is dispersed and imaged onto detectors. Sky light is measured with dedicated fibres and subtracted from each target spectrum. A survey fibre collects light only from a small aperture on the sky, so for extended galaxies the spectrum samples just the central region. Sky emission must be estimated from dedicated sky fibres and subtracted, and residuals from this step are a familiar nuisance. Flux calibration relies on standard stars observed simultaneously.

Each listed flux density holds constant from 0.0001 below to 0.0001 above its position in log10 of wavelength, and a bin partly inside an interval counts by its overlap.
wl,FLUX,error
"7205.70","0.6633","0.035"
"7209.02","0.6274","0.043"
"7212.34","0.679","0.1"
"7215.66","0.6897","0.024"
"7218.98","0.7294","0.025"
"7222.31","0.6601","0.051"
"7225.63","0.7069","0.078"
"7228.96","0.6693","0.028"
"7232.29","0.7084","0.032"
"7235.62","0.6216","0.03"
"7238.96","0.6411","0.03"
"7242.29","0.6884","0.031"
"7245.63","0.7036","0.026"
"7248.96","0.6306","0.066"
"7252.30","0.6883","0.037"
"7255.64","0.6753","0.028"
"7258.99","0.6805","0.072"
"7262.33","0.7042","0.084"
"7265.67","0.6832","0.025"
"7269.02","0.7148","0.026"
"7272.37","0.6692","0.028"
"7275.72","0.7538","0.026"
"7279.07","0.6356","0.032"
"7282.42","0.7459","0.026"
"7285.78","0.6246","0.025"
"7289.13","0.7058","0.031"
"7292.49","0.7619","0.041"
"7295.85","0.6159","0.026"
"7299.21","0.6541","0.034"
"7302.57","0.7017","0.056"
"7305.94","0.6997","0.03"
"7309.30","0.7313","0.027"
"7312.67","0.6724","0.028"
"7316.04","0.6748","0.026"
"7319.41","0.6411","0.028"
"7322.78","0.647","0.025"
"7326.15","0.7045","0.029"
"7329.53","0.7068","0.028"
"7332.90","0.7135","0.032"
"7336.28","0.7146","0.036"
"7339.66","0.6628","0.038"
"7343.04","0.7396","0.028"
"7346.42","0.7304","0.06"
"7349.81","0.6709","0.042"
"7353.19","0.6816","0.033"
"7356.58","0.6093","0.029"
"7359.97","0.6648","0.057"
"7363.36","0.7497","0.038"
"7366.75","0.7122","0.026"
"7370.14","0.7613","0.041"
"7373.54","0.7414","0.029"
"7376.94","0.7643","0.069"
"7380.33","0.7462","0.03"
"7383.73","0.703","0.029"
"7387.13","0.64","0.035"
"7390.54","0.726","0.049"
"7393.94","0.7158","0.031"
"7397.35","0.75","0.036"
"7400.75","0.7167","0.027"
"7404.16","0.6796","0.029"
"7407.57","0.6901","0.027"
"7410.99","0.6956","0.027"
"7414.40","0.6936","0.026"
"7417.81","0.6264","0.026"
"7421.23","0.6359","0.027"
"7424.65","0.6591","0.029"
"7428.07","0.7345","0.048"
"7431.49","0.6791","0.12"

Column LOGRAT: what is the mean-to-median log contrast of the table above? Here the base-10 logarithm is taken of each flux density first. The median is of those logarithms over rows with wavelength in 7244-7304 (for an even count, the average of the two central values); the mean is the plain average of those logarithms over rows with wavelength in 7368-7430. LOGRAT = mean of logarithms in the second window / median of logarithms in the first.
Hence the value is 0.934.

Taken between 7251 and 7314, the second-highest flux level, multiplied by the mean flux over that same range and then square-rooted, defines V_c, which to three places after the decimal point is 0.721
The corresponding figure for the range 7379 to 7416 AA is 0.725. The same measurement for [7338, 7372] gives 0.724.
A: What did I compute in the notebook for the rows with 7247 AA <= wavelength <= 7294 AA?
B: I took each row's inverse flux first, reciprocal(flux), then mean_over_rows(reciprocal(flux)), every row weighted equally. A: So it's 1.45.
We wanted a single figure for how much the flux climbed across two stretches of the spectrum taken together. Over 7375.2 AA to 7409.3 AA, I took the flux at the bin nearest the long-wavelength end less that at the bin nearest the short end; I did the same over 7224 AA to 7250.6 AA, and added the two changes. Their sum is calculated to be -0.15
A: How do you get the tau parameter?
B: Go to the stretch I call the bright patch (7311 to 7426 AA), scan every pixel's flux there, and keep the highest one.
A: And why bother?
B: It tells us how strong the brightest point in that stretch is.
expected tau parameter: 0.7643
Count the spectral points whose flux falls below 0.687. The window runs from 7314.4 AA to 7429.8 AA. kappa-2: 13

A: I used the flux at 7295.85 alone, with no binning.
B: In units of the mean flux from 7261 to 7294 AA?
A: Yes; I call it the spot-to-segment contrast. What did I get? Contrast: 0.88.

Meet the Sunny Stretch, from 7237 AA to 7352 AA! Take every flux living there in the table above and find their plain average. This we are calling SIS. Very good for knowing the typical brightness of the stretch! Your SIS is 0.688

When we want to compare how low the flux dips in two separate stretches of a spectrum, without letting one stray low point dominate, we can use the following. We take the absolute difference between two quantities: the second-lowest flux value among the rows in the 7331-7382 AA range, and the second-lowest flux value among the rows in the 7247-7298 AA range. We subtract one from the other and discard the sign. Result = 0.0382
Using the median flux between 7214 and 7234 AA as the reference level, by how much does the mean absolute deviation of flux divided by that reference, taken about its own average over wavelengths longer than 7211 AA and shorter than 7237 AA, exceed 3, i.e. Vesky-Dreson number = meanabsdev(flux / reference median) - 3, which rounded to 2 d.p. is -2.96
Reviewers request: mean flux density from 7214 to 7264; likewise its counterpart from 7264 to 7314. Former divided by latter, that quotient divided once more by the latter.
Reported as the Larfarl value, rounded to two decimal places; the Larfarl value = 1.42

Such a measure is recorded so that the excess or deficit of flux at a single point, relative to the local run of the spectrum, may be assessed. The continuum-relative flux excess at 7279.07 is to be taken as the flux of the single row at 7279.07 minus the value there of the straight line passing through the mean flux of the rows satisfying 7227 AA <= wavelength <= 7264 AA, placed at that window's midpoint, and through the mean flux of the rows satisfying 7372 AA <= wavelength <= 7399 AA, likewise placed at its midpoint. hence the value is -0.05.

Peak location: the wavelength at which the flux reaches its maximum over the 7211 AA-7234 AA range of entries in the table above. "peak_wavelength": 7218.98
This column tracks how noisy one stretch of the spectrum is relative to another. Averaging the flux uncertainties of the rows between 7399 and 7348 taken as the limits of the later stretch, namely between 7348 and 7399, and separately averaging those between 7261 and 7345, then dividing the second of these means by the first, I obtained 0.85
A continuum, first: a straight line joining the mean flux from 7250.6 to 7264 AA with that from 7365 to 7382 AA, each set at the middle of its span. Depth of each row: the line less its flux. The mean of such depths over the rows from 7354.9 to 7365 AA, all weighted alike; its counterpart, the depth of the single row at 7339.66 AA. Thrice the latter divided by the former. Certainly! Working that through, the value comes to 3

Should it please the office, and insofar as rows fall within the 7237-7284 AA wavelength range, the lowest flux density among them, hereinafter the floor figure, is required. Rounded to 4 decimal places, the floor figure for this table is 0.6306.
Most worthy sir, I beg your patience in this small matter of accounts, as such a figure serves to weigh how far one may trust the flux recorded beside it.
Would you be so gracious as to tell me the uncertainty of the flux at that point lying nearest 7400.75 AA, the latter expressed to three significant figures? 0.0270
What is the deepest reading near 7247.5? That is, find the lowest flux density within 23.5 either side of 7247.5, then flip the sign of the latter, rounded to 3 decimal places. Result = -0.622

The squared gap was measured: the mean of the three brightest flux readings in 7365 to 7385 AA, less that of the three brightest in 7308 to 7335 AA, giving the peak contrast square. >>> 0.0016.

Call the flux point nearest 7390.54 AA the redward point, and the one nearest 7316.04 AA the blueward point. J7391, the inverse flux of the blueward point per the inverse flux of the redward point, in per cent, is 108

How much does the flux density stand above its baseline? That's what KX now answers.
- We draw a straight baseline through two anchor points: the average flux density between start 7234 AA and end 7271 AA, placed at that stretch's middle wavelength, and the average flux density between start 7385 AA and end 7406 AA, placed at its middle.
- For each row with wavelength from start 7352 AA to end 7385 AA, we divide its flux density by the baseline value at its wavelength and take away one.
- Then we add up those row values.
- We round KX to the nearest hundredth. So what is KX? 0.20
